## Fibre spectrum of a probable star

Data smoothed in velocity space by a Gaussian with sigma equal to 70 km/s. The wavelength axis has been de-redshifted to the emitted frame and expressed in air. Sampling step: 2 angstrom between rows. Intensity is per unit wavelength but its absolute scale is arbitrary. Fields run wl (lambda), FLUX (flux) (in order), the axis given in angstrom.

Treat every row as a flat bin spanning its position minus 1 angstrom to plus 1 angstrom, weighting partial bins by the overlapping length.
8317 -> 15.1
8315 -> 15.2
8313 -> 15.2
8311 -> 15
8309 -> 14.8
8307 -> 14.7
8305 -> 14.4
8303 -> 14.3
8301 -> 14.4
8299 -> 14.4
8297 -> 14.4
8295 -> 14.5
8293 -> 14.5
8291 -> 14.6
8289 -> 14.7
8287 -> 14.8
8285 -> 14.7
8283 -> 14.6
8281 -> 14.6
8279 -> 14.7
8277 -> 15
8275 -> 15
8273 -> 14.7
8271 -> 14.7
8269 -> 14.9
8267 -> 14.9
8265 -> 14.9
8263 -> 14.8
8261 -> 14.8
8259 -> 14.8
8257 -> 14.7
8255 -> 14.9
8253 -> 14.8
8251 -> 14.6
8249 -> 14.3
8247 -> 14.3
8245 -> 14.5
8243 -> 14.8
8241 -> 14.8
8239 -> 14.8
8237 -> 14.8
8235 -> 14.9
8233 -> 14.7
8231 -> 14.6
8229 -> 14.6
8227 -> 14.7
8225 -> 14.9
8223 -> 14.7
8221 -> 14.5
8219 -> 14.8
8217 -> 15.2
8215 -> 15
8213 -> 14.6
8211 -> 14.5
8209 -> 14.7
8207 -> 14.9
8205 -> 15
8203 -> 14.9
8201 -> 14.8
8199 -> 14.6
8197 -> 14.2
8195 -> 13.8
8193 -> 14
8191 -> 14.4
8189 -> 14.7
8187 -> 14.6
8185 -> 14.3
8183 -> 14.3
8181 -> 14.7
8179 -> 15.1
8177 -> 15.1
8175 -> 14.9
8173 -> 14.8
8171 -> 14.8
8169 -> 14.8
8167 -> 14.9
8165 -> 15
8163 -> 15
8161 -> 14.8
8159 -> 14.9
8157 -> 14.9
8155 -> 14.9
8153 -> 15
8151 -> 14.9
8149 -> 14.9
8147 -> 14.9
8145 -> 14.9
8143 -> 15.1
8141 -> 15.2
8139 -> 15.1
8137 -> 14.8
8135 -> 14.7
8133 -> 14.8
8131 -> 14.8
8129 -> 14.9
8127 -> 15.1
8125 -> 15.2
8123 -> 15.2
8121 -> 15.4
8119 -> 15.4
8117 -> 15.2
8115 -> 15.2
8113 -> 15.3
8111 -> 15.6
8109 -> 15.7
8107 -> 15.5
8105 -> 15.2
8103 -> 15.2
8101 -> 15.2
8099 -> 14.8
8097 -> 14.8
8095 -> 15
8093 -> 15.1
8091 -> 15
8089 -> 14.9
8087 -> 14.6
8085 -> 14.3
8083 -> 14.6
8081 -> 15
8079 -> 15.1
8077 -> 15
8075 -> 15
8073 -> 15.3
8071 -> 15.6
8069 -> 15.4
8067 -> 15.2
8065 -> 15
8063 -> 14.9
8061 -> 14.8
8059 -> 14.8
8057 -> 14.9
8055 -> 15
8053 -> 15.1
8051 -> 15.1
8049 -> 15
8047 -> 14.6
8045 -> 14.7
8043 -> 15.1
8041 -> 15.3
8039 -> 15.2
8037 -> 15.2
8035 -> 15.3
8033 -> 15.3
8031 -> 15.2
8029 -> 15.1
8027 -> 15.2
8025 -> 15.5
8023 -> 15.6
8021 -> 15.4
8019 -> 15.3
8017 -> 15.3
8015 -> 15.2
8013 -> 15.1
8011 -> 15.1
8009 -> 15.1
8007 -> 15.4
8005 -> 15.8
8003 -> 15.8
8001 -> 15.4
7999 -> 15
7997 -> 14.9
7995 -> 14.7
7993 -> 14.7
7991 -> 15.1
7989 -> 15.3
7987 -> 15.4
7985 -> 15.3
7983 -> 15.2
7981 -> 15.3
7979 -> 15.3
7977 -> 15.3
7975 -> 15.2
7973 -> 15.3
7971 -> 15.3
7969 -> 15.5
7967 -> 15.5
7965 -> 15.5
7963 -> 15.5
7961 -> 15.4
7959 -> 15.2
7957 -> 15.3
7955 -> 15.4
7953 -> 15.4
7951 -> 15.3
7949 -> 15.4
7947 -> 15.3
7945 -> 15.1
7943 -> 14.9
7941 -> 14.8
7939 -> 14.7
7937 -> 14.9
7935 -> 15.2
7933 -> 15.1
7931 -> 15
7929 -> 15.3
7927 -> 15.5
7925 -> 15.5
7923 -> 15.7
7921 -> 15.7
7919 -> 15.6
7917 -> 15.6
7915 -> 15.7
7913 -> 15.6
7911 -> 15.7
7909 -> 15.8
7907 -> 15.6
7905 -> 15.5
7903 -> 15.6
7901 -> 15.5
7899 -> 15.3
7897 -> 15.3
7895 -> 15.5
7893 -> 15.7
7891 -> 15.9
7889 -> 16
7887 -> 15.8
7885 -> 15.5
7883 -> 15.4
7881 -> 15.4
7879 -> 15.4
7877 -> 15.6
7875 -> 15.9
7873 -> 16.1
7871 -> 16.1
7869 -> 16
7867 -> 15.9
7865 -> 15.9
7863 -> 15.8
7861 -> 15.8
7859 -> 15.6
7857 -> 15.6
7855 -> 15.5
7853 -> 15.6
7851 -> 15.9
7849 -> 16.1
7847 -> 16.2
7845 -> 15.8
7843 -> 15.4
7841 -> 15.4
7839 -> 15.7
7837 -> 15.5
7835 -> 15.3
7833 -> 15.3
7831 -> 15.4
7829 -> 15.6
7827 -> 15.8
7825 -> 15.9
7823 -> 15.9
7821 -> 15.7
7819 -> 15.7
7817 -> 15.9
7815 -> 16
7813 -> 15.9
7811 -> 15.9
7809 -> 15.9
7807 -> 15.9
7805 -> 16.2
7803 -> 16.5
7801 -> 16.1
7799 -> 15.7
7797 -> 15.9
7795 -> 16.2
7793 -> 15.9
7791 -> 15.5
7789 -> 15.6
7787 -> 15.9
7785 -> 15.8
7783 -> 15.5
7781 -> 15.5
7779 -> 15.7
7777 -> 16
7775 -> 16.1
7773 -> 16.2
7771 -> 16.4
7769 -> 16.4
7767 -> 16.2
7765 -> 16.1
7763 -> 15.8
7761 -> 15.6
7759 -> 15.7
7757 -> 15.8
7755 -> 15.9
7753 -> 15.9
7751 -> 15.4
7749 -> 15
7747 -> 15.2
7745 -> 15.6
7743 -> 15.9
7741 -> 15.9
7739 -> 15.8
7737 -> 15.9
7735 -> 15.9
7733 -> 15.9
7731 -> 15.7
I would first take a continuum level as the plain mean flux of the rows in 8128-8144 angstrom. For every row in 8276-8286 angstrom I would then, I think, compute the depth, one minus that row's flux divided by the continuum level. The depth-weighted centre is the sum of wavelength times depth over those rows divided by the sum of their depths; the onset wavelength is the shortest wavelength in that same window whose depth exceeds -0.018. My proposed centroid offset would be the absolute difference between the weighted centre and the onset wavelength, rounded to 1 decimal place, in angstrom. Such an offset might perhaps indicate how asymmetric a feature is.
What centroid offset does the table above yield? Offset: 5.4 angstrom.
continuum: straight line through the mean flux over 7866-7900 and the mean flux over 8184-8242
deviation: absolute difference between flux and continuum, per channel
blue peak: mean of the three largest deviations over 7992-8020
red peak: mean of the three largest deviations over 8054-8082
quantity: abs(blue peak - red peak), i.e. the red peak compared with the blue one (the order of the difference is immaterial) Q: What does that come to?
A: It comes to 0.20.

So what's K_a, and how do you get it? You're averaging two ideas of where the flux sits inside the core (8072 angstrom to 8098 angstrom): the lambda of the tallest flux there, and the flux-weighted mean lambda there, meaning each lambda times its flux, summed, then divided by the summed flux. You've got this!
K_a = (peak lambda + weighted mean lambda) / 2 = 8079.0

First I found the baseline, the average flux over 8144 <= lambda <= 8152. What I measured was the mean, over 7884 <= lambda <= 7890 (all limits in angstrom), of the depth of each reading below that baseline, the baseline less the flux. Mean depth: -0.87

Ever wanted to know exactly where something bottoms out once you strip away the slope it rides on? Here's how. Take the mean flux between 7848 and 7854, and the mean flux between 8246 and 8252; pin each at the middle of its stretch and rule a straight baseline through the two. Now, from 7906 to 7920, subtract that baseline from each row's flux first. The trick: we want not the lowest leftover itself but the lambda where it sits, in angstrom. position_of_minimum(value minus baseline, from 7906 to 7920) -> 7907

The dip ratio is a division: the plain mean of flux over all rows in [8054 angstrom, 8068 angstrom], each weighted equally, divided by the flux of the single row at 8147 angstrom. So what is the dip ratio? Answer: 1.00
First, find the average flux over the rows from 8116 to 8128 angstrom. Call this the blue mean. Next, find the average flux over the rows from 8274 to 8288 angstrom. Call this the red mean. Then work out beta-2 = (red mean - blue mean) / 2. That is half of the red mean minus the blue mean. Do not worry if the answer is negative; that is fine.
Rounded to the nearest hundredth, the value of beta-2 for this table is -0.24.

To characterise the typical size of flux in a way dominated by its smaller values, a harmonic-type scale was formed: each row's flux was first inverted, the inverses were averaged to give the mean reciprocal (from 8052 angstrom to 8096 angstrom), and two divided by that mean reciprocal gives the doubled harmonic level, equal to 30.0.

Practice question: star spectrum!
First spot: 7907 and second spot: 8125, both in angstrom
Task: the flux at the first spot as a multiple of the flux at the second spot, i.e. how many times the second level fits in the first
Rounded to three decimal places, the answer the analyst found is 1.026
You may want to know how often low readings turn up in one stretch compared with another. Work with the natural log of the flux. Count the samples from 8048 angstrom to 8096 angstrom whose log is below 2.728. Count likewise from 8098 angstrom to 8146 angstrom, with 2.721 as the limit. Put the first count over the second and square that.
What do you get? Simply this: 4.8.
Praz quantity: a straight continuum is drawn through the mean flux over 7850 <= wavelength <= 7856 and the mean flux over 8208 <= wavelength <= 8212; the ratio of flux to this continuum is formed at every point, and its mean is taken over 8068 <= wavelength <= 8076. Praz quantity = 1.02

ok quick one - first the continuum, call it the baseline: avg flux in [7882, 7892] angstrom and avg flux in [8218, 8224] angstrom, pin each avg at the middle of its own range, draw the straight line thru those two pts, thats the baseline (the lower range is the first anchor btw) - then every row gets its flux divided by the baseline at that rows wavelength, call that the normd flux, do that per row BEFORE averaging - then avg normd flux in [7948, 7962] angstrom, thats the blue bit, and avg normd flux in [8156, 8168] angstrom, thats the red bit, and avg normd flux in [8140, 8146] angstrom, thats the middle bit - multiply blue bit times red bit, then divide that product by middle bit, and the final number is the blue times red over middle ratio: 0.98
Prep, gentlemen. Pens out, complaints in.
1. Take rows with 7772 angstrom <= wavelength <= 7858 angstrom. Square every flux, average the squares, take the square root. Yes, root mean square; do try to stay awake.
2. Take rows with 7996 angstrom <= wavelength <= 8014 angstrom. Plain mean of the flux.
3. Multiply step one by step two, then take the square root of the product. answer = 15.5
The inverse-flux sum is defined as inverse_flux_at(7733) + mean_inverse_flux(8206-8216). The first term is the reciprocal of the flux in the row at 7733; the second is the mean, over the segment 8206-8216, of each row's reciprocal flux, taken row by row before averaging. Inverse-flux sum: 0.131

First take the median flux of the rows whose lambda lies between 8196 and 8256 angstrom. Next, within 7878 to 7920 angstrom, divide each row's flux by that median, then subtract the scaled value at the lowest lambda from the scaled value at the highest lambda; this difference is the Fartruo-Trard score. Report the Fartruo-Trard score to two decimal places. 0.01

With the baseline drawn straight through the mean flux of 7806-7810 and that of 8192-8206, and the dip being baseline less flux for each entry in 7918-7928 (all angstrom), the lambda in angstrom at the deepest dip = 7925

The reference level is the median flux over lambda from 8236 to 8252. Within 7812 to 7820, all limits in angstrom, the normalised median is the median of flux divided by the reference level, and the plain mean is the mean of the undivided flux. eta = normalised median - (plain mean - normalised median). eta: -13.7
